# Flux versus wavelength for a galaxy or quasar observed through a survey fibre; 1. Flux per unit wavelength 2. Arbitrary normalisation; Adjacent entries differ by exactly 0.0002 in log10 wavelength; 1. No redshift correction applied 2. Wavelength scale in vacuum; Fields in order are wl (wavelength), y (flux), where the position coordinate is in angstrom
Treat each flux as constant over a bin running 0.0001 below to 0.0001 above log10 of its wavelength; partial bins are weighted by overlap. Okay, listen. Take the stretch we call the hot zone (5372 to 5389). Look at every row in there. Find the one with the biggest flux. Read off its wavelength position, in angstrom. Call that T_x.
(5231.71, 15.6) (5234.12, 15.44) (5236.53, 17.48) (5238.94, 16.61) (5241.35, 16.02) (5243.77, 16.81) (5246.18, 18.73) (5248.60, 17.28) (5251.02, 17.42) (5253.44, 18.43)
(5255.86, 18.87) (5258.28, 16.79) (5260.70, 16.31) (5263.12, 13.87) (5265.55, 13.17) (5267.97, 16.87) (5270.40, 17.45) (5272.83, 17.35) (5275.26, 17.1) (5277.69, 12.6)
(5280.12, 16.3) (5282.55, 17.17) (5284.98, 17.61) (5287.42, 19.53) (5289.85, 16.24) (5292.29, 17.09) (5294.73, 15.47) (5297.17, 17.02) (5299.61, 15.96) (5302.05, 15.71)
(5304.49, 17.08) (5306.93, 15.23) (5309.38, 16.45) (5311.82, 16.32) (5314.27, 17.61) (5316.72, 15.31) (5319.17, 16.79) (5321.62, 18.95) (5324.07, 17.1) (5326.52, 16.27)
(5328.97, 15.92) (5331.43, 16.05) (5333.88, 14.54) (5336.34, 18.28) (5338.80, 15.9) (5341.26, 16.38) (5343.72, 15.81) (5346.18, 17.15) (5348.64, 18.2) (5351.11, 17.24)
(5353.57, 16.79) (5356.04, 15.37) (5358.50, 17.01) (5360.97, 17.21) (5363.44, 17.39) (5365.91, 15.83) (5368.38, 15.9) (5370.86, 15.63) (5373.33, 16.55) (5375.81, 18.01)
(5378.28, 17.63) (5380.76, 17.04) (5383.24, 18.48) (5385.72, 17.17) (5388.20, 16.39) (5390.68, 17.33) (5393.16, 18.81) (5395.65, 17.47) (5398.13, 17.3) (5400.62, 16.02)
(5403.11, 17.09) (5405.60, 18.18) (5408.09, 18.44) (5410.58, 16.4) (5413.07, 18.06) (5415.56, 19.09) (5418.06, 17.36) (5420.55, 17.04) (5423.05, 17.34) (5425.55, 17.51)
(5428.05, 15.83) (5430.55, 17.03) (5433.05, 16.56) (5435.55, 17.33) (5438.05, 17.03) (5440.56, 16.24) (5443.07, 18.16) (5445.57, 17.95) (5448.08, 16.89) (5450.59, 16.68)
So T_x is 5383.24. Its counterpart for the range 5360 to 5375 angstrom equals 5363.44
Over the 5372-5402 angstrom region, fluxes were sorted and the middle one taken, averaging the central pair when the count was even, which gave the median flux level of 17.3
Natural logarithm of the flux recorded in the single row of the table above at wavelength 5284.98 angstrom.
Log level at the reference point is 2.87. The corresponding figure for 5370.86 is 2.75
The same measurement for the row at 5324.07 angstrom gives 2.84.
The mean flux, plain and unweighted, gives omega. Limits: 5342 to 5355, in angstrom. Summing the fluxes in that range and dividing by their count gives 17.0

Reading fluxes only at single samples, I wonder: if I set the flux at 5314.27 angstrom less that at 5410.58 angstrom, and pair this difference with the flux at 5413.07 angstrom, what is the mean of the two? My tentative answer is 9.6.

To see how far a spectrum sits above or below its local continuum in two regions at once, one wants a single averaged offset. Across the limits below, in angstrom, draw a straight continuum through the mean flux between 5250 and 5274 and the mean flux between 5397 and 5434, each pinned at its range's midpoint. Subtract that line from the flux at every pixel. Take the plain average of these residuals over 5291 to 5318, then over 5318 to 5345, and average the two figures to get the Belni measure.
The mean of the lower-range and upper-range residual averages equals -0.46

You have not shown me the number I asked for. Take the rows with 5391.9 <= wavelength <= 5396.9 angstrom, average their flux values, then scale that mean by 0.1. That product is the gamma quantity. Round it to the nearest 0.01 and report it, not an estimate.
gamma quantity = 1.81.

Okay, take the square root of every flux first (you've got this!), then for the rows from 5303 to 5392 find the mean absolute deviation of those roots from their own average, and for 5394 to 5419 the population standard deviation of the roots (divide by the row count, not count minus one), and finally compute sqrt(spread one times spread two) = 0.10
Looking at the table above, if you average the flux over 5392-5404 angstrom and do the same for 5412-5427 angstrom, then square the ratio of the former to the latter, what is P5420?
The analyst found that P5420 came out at 0.96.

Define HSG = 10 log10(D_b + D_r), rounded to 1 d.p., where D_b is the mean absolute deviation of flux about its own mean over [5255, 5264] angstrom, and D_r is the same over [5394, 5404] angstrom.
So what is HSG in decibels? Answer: 2.7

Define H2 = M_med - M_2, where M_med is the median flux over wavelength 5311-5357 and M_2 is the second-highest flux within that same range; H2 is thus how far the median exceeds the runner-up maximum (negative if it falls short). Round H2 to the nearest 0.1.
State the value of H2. -1.9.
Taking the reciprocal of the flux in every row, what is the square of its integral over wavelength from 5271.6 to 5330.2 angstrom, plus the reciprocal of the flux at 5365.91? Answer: 12.7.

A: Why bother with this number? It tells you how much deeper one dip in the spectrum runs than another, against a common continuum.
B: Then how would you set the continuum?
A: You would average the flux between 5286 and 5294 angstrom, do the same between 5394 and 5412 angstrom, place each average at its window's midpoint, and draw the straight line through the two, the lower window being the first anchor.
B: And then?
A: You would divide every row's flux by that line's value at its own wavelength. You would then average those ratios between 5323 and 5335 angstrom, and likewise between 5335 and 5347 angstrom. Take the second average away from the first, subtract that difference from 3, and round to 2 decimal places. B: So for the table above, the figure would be 3.04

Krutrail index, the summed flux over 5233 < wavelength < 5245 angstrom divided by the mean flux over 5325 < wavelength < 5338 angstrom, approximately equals 5.1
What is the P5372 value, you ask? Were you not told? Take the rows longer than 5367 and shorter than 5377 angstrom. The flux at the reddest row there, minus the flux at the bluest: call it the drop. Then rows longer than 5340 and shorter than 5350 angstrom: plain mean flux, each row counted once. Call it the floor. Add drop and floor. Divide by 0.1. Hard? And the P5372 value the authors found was 190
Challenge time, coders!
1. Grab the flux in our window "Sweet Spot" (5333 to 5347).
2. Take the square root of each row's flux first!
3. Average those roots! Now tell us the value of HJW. 4.04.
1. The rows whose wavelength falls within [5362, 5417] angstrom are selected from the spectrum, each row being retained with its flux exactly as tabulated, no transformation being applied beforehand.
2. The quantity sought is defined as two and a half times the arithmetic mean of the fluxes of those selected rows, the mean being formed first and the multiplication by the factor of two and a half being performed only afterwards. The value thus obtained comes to 43.2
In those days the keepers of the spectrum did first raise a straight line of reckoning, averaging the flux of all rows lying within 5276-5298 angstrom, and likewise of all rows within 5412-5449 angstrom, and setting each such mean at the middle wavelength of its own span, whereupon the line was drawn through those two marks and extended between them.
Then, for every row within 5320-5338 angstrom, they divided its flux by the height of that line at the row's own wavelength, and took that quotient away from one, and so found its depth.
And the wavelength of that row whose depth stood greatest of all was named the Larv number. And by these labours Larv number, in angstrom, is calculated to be 5333.88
